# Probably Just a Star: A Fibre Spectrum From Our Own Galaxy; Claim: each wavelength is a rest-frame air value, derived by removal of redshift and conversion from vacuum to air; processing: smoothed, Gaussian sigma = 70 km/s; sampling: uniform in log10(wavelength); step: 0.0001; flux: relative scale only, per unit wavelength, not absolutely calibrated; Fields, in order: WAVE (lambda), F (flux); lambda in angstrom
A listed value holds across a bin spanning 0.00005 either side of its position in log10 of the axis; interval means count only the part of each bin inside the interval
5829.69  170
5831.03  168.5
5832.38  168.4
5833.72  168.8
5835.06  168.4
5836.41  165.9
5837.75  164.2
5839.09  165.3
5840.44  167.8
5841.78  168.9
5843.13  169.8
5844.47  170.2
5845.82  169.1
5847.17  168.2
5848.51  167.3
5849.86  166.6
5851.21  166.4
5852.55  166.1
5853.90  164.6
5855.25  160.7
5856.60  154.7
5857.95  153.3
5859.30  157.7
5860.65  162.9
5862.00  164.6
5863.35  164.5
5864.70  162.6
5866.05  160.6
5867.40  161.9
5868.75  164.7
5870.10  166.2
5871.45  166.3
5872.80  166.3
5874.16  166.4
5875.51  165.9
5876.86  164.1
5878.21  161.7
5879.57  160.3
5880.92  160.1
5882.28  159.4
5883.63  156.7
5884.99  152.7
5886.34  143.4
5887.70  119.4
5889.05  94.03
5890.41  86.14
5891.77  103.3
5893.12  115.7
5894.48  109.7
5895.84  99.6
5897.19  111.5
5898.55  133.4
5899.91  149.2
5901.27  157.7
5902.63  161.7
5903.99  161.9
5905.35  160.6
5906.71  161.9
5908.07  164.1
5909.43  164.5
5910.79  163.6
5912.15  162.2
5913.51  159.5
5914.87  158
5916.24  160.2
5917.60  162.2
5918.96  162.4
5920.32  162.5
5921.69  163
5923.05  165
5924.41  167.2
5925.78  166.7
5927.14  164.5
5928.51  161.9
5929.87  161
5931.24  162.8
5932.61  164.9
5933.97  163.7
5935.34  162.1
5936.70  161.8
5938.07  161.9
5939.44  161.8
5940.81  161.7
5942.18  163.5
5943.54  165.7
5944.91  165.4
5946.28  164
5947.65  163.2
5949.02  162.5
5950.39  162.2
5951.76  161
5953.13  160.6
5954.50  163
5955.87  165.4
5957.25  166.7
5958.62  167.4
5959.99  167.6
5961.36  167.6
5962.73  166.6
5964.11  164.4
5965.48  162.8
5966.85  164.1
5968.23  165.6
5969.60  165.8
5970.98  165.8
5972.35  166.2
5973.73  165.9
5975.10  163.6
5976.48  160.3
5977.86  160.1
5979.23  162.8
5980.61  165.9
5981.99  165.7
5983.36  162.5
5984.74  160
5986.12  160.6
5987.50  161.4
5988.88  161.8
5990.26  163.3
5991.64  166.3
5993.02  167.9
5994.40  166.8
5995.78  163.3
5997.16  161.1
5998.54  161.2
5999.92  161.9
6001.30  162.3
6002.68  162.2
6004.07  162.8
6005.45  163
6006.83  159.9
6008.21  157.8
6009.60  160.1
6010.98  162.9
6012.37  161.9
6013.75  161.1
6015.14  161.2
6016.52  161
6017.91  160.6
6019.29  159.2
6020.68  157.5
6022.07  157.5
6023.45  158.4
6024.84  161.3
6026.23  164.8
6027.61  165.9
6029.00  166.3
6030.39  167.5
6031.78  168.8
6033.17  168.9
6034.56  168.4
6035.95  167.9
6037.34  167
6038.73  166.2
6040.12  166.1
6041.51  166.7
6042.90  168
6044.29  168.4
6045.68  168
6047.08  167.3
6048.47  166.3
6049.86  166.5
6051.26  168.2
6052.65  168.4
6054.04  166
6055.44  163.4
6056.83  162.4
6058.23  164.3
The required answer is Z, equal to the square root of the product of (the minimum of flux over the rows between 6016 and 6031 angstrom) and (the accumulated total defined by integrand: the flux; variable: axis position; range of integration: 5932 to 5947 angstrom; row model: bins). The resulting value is 621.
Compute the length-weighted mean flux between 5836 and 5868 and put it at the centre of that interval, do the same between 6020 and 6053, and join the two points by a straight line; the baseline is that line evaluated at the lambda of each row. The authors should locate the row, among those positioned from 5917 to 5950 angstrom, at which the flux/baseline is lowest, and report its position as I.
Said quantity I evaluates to 5929.87 angstrom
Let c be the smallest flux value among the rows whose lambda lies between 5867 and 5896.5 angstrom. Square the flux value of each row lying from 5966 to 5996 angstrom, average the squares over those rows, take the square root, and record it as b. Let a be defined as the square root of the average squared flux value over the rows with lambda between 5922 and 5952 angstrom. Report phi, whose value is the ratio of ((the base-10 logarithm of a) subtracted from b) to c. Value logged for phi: 1.88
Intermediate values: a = 163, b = 164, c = 86.14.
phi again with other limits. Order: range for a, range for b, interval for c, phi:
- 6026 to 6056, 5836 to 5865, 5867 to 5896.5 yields 1.89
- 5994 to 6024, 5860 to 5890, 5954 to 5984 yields 0.97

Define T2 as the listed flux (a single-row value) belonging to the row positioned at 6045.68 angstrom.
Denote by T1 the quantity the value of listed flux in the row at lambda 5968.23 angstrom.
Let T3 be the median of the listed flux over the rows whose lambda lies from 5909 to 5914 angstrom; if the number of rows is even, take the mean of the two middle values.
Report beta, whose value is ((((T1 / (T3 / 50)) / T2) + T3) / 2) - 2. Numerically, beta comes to 79.6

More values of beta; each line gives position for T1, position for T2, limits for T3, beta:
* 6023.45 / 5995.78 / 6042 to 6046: 82.1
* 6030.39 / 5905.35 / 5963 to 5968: 80.2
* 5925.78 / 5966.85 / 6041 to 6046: 82.2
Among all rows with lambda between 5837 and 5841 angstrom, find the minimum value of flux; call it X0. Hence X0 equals 164.2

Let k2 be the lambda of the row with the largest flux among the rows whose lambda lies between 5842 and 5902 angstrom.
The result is 5844.47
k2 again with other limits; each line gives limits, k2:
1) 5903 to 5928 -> 5924.41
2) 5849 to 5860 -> 5849.86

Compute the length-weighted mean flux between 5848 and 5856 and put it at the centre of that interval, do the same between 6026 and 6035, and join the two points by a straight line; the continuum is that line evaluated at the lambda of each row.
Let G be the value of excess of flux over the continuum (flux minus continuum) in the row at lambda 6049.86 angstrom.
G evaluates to -1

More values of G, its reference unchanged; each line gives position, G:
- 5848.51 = 2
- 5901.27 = -8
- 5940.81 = -4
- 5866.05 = -5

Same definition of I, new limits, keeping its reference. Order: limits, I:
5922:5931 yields 5929.87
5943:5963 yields 5953.13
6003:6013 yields 6008.21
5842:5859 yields 5857.95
